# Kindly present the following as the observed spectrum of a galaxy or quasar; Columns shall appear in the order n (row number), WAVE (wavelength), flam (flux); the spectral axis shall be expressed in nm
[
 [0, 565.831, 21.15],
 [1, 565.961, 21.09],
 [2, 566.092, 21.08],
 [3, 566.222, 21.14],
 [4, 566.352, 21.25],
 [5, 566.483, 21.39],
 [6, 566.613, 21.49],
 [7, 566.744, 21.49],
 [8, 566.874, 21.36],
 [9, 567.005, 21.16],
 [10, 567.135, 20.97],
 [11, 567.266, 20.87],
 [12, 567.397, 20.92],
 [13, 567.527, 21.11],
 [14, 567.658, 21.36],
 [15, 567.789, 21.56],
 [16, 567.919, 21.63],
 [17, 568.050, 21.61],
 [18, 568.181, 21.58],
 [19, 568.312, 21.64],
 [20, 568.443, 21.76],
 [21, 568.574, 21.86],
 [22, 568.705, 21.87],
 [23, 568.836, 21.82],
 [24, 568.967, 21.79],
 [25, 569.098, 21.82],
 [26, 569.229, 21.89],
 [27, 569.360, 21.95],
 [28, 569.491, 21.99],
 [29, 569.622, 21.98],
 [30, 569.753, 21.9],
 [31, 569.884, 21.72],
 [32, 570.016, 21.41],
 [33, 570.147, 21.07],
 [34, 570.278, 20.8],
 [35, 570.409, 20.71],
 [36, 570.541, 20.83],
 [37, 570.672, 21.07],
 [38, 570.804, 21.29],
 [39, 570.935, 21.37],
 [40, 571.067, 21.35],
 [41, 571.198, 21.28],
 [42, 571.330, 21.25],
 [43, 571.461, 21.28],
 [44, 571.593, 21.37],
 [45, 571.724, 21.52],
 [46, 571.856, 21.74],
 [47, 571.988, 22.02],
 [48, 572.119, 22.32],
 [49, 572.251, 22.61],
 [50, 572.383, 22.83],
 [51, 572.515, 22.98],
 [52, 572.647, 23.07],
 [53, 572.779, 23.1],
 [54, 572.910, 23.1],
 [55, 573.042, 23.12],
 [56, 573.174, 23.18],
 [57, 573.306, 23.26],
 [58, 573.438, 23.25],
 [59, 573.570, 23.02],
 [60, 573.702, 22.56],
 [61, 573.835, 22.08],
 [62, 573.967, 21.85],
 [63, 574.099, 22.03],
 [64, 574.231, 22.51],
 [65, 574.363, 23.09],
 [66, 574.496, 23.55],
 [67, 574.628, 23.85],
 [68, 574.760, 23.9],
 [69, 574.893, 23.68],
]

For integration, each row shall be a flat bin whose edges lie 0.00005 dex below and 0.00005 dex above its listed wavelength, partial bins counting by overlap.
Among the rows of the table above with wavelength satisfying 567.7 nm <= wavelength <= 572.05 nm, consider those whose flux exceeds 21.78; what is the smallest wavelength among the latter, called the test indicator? 568.574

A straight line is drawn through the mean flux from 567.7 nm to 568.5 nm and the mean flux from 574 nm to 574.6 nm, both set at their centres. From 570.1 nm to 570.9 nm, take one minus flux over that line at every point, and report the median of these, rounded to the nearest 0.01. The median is 0.05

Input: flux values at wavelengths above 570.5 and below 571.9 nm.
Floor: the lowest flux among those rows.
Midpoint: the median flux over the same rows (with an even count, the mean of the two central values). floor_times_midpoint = 443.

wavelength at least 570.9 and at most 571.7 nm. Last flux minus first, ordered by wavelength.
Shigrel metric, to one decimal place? 0.0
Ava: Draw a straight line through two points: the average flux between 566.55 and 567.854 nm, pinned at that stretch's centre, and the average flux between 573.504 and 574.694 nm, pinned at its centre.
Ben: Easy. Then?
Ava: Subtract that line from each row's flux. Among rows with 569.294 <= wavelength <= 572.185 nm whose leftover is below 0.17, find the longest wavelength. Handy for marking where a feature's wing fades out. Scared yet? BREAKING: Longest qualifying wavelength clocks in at 572.119 nm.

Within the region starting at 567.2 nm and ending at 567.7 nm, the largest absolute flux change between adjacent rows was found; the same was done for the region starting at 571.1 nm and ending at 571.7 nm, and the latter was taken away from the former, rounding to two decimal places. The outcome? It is 0.16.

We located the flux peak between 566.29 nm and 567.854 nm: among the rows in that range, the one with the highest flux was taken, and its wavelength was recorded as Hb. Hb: 567.789 nm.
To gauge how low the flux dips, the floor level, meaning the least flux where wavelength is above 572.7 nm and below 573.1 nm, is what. 23.1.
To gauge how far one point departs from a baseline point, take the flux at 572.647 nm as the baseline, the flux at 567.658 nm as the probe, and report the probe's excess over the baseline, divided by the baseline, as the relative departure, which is -0.07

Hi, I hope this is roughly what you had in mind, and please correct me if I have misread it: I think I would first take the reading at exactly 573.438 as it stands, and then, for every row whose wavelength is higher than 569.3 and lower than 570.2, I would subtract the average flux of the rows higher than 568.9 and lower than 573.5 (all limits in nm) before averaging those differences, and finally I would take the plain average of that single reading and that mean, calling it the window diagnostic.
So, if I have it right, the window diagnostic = 11.5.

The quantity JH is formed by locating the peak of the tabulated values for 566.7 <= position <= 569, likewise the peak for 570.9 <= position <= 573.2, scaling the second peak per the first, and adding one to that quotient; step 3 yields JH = 2.06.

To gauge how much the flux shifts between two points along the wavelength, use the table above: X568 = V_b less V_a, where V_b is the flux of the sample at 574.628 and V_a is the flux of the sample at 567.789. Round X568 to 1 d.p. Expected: 2.3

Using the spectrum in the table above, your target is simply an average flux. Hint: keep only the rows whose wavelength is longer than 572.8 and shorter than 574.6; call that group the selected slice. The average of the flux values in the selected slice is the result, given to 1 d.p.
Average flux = 22.8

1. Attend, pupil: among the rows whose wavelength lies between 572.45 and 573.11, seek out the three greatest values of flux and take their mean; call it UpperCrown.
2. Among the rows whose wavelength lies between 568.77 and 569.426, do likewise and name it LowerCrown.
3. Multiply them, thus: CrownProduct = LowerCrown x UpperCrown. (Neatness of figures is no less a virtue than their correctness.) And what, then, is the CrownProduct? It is 506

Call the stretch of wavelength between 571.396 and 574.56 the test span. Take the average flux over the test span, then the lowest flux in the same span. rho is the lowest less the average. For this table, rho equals -1.3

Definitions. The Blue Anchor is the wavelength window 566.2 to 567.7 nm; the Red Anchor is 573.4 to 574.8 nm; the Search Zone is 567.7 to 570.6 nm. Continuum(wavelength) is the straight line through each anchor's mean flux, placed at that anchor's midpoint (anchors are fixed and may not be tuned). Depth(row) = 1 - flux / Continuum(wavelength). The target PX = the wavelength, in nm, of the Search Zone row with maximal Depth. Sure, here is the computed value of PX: 570.409 nm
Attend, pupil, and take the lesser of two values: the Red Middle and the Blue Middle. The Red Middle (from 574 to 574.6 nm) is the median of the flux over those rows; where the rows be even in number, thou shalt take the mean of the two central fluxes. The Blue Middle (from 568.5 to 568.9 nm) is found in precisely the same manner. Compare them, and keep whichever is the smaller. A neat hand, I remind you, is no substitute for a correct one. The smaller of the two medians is 21.9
